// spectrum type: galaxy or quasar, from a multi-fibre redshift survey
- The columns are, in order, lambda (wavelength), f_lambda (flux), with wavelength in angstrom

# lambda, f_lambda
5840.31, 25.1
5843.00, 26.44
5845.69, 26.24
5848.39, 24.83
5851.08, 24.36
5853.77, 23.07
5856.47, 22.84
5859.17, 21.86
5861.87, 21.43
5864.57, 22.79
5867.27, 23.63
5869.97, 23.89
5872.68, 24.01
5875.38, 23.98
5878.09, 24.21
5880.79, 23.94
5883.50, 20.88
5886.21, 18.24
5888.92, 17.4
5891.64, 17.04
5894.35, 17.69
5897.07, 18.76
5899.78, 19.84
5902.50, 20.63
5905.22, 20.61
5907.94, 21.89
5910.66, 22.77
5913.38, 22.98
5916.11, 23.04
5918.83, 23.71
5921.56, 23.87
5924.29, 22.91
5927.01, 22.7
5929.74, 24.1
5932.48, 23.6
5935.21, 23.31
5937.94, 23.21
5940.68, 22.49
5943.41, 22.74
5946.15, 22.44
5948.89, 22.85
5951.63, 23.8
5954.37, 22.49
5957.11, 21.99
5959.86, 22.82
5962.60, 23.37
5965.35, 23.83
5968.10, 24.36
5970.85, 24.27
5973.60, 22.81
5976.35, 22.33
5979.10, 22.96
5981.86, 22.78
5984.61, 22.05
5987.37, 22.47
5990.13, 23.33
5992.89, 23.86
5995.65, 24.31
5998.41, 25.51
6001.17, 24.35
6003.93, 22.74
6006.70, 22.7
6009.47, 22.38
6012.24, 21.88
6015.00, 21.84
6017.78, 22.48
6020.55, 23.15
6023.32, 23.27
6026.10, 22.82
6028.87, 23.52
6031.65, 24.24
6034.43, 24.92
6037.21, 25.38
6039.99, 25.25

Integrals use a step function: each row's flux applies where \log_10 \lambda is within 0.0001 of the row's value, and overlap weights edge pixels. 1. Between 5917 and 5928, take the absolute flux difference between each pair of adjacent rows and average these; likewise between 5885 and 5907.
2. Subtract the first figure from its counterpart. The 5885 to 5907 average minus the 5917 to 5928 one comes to 0.24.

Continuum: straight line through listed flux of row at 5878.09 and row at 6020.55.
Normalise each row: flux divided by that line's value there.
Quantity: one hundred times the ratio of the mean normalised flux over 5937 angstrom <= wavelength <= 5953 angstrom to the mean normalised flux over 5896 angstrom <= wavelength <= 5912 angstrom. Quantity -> 112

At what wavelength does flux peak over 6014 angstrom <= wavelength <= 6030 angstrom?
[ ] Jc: 6028.87 angstrom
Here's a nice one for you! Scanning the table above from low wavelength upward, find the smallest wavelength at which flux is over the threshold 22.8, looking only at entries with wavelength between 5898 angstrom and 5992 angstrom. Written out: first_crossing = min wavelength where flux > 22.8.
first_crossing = 5913.38 angstrom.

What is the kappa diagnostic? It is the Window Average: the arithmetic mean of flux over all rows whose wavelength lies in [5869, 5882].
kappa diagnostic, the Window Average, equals 24.0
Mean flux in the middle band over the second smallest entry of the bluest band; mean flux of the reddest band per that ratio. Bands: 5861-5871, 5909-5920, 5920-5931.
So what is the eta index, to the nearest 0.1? 23.1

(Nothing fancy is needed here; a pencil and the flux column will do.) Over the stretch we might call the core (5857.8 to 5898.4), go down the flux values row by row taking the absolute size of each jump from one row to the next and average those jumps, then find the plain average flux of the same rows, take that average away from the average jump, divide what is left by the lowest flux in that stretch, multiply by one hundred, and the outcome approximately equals -120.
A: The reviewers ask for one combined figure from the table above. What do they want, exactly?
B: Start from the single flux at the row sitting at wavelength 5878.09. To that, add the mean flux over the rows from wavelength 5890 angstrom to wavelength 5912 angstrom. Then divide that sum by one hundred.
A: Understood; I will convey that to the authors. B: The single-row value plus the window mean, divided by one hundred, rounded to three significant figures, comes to 0.441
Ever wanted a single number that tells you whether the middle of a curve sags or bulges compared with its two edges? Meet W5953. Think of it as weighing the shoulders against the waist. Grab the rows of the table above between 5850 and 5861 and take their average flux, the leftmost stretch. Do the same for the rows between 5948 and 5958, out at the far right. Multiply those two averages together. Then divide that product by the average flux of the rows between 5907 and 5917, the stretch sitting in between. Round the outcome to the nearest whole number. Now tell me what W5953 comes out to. 23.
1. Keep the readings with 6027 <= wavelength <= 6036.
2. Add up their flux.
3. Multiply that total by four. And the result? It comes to 291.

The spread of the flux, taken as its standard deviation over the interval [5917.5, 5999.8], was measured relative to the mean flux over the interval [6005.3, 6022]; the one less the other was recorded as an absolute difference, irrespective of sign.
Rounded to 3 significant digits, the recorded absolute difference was 21.6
